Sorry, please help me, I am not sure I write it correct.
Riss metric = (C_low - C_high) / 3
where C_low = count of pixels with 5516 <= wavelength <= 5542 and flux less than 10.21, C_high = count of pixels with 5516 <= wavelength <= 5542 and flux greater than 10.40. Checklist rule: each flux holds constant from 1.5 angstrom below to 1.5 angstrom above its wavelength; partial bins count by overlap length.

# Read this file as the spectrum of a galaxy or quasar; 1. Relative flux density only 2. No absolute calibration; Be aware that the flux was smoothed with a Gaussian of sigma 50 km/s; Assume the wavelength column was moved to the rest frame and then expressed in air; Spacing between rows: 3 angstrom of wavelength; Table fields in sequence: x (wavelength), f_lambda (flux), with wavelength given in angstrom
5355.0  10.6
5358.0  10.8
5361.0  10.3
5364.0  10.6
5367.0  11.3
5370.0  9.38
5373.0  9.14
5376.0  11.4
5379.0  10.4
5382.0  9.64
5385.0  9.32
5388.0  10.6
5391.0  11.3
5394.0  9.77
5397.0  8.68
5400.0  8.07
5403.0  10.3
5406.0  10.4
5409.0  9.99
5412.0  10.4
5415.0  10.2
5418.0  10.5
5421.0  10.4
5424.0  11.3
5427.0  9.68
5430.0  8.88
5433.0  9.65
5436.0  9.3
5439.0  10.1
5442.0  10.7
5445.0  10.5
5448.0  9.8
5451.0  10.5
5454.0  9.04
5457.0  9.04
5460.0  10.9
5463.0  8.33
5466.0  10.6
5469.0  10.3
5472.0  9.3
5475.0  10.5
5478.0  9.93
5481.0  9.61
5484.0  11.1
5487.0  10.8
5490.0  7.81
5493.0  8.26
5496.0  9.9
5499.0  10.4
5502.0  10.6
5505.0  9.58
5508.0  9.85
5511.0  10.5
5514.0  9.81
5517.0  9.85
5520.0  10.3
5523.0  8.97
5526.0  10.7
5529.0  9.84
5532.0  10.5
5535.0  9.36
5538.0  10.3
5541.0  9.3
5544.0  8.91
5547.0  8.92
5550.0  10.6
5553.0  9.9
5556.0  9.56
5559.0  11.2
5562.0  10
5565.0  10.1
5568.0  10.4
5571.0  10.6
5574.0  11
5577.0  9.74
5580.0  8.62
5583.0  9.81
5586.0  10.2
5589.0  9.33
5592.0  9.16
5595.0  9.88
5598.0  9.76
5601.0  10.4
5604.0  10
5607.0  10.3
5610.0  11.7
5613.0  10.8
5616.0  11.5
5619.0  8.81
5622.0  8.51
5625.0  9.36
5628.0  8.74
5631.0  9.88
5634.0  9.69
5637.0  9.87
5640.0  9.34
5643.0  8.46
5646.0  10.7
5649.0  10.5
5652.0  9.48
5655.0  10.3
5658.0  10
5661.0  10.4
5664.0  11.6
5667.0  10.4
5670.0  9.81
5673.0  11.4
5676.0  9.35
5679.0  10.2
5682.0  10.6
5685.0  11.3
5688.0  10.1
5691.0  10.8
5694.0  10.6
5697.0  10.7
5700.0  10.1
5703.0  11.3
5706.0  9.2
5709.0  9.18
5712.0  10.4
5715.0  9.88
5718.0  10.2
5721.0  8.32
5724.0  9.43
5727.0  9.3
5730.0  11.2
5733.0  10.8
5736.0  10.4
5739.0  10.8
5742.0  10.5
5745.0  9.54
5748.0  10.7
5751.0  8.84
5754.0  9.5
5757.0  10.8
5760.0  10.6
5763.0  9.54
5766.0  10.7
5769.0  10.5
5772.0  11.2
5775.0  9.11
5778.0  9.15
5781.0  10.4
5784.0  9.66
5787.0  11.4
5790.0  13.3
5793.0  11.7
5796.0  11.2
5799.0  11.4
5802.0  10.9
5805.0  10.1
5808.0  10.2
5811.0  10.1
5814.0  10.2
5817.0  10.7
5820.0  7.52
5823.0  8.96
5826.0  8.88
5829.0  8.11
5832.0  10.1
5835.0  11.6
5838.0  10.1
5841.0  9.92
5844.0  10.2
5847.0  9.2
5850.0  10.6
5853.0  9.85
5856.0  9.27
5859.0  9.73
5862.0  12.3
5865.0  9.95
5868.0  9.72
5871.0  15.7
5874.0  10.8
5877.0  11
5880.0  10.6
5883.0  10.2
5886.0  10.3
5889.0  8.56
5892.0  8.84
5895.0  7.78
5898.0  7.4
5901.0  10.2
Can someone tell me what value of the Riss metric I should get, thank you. 1.0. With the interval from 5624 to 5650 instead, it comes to 1.7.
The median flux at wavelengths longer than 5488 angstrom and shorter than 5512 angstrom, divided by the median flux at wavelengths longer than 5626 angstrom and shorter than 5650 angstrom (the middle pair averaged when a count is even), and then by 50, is 0.0202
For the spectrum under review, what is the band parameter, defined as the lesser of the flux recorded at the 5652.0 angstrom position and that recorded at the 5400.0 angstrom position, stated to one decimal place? 8.1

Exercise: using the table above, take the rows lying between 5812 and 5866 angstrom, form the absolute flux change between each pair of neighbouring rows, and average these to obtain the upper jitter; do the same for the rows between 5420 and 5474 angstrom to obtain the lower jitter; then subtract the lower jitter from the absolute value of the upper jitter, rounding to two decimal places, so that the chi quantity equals 0.21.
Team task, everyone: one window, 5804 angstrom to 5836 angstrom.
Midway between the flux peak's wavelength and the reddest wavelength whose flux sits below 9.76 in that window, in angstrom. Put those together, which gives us 5832.0 angstrom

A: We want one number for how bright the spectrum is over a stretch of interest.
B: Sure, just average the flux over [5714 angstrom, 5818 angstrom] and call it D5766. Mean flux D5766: 10.4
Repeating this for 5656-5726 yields 10.2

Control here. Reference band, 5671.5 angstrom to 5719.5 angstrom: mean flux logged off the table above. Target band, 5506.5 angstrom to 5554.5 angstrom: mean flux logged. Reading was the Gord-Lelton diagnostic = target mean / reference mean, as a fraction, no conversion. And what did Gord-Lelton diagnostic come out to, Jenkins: 0.95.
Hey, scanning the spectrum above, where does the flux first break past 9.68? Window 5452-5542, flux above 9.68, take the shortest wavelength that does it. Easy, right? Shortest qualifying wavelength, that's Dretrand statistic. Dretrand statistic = 5460.0 angstrom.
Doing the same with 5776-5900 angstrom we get 5781.0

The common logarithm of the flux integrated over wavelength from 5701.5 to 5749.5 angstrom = 2.68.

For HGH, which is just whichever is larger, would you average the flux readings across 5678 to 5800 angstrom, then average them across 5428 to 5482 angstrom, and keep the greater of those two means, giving 10.4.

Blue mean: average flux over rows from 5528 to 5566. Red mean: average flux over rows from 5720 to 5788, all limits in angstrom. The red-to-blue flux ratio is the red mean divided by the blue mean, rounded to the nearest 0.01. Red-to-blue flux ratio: 1.02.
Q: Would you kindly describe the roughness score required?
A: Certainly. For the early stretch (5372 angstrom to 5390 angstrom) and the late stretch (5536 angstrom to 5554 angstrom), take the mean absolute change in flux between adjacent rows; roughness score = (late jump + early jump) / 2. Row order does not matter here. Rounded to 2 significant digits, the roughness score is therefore 0.94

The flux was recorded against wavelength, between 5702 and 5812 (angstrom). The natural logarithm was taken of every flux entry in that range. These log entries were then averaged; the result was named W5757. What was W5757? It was 2.33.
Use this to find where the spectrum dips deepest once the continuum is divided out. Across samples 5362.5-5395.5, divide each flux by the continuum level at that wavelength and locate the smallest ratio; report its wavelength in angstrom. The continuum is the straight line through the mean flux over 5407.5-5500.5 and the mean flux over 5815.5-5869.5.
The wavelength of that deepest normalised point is 5373.0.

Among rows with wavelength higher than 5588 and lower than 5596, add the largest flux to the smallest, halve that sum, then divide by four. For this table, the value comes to 2.38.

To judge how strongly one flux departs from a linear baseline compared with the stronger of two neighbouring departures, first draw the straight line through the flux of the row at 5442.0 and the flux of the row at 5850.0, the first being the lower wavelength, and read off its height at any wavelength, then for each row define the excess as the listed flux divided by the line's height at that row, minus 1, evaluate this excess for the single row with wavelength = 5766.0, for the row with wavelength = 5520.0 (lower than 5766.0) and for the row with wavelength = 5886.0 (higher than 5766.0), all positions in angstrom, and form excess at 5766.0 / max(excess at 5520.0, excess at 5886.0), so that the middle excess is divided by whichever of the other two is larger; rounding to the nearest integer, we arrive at 0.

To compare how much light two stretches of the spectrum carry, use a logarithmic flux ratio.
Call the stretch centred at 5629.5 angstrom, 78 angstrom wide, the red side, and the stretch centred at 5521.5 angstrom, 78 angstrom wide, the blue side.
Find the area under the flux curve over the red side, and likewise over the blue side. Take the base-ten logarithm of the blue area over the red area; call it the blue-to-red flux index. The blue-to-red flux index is -0.005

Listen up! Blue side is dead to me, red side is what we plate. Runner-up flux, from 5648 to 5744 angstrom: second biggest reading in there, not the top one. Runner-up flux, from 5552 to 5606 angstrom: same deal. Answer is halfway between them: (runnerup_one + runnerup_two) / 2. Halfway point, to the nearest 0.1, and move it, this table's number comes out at 11.2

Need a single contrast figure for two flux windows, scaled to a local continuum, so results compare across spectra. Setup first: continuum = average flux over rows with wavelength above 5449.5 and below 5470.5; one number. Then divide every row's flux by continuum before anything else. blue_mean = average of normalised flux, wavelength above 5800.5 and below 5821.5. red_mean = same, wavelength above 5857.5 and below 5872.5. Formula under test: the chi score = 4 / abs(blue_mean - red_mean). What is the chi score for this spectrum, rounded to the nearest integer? 26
